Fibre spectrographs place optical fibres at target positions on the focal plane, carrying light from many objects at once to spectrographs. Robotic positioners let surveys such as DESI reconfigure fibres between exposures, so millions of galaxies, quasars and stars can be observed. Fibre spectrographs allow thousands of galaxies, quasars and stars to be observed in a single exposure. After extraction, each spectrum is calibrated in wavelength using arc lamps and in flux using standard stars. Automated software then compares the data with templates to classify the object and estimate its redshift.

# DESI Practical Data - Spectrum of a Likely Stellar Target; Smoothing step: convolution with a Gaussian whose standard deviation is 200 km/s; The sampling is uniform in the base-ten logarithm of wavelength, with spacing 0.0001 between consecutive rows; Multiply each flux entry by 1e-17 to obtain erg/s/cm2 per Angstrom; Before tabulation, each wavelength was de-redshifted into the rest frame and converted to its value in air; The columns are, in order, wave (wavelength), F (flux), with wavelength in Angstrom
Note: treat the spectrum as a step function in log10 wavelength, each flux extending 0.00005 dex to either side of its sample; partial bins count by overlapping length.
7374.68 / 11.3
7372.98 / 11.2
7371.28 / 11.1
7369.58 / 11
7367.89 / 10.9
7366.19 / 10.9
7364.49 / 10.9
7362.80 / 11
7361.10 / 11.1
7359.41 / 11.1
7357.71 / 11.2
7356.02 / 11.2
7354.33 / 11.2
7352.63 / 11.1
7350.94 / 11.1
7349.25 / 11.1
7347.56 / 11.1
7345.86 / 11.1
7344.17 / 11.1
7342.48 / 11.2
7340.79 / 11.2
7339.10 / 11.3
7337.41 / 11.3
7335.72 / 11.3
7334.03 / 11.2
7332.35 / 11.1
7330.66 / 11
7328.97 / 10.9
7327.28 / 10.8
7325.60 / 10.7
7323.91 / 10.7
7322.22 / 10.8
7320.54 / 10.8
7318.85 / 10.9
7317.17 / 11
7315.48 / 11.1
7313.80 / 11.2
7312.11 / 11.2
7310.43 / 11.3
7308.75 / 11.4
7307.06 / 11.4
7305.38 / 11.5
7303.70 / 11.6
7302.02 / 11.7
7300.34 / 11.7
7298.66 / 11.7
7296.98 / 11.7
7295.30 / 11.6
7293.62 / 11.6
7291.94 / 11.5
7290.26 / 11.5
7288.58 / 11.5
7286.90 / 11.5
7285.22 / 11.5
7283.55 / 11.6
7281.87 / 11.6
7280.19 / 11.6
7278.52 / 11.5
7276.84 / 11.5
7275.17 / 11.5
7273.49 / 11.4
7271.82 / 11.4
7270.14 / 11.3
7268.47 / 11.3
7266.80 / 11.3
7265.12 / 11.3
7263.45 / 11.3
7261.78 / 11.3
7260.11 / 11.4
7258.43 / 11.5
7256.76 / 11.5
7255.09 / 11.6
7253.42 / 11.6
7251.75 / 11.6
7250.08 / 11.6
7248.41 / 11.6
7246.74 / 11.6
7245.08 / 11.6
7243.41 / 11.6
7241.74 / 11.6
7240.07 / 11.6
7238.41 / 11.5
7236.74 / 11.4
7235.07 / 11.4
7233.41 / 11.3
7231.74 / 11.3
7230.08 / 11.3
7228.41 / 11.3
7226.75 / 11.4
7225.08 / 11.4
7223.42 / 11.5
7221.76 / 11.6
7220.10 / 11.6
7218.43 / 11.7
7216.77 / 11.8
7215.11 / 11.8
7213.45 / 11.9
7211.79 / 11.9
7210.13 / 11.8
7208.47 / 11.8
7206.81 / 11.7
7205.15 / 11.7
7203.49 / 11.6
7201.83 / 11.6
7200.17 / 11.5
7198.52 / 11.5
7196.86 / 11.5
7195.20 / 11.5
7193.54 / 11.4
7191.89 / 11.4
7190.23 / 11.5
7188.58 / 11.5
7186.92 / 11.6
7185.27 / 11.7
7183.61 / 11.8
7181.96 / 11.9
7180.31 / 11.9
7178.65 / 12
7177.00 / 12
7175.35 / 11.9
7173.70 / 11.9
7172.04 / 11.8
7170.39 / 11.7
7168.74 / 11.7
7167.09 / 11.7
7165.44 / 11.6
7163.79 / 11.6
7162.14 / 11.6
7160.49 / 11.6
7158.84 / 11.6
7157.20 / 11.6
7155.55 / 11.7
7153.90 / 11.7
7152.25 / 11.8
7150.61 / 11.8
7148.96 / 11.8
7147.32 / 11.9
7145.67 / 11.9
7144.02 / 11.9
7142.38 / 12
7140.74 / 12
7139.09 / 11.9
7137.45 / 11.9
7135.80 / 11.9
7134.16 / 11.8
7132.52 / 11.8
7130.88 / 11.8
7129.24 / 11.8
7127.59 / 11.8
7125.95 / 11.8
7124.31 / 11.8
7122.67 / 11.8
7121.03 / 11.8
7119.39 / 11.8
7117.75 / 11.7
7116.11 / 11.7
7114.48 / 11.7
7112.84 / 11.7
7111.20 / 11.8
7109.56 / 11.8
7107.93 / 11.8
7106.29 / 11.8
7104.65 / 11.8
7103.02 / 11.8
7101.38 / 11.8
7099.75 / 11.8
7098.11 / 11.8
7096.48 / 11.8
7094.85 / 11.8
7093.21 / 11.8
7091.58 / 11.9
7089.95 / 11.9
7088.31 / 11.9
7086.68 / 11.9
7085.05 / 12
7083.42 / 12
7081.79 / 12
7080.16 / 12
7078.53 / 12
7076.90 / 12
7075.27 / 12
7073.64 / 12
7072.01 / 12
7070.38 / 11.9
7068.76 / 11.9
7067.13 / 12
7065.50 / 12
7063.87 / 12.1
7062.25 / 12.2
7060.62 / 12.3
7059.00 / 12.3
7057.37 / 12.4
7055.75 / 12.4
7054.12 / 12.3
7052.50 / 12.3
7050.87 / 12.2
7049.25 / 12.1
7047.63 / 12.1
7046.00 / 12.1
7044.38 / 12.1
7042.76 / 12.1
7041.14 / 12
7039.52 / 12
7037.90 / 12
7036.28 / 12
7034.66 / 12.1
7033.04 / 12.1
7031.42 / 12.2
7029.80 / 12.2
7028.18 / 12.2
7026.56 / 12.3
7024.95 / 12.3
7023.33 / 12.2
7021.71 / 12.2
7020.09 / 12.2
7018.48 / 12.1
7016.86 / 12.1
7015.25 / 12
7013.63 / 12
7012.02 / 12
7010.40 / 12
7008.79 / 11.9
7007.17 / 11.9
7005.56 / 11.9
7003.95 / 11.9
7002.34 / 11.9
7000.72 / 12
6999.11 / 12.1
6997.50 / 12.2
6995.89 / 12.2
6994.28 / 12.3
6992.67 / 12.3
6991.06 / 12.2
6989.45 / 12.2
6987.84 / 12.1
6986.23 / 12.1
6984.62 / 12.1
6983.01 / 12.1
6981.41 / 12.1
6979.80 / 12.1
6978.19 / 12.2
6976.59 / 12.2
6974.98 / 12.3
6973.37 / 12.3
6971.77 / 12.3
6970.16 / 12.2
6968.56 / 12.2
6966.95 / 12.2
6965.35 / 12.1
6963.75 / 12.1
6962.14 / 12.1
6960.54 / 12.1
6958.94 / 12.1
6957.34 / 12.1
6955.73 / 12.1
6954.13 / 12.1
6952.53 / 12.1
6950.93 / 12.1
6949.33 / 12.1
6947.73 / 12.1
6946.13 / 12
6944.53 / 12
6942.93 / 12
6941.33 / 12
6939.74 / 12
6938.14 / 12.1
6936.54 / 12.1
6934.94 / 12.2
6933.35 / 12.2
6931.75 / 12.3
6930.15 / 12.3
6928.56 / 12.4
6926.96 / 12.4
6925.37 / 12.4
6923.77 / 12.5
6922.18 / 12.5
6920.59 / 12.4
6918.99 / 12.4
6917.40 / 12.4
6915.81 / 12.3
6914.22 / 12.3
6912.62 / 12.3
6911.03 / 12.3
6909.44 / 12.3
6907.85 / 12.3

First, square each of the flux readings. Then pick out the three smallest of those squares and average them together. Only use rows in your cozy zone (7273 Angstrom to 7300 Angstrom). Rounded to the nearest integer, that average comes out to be 131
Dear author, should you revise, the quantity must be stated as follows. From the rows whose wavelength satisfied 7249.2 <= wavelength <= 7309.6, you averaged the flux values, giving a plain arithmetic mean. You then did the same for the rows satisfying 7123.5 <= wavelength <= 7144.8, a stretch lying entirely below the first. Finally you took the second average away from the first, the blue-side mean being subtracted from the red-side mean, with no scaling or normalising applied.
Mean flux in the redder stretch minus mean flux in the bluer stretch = -0.4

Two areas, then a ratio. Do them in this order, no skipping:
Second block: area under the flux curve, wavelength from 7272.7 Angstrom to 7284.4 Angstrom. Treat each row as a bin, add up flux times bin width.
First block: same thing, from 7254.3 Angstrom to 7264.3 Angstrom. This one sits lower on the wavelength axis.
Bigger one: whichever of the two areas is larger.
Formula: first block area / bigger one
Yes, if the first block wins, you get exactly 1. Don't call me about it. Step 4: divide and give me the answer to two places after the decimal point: 0.85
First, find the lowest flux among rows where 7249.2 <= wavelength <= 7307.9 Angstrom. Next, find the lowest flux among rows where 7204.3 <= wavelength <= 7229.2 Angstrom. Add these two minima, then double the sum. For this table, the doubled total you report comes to 45.2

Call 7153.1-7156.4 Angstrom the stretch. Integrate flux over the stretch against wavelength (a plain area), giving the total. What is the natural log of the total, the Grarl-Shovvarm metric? 3.652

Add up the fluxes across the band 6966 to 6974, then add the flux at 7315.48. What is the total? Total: 72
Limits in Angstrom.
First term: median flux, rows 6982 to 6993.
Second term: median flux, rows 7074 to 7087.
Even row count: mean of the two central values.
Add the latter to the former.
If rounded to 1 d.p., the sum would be 24.1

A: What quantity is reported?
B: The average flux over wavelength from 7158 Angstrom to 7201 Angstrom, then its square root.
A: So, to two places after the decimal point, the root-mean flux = 3.42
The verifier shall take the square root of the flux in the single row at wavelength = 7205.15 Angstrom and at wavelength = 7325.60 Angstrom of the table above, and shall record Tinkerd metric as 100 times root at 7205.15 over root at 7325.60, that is 105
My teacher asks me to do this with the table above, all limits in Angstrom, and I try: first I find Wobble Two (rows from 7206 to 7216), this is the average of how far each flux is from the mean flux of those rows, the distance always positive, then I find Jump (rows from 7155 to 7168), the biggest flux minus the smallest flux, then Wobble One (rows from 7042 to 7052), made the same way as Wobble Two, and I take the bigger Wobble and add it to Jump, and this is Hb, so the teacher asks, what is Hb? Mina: 0.16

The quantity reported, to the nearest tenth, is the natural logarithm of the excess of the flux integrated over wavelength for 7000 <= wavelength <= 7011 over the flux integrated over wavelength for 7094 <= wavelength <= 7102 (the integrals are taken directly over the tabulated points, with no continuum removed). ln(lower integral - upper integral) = 3.6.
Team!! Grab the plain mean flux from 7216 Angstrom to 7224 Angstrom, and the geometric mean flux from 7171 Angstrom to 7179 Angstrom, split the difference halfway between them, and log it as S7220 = 11.8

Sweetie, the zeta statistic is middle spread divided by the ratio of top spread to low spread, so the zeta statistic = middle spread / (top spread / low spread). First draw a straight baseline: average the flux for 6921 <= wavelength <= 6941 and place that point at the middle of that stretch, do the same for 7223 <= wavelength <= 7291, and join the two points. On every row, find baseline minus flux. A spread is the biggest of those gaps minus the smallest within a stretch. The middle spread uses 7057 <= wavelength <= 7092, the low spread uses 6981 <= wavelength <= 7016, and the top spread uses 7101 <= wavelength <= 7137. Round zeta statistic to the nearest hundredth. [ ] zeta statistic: 0.70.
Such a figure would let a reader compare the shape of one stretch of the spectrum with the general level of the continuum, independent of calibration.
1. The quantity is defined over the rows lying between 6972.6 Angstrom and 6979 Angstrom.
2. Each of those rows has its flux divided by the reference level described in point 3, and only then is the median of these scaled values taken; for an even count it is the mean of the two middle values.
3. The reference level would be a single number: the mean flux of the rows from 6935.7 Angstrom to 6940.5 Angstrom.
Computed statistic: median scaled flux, 1.02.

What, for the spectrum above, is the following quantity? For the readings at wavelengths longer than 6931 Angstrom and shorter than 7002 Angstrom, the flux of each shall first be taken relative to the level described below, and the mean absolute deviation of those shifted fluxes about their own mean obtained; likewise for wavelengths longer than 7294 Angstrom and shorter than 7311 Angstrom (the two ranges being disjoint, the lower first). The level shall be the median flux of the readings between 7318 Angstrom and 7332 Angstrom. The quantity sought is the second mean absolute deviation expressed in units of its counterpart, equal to 1.71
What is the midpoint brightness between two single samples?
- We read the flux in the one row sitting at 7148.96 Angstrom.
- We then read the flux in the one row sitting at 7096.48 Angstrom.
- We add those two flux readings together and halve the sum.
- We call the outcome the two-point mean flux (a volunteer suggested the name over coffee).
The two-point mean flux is 11.8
